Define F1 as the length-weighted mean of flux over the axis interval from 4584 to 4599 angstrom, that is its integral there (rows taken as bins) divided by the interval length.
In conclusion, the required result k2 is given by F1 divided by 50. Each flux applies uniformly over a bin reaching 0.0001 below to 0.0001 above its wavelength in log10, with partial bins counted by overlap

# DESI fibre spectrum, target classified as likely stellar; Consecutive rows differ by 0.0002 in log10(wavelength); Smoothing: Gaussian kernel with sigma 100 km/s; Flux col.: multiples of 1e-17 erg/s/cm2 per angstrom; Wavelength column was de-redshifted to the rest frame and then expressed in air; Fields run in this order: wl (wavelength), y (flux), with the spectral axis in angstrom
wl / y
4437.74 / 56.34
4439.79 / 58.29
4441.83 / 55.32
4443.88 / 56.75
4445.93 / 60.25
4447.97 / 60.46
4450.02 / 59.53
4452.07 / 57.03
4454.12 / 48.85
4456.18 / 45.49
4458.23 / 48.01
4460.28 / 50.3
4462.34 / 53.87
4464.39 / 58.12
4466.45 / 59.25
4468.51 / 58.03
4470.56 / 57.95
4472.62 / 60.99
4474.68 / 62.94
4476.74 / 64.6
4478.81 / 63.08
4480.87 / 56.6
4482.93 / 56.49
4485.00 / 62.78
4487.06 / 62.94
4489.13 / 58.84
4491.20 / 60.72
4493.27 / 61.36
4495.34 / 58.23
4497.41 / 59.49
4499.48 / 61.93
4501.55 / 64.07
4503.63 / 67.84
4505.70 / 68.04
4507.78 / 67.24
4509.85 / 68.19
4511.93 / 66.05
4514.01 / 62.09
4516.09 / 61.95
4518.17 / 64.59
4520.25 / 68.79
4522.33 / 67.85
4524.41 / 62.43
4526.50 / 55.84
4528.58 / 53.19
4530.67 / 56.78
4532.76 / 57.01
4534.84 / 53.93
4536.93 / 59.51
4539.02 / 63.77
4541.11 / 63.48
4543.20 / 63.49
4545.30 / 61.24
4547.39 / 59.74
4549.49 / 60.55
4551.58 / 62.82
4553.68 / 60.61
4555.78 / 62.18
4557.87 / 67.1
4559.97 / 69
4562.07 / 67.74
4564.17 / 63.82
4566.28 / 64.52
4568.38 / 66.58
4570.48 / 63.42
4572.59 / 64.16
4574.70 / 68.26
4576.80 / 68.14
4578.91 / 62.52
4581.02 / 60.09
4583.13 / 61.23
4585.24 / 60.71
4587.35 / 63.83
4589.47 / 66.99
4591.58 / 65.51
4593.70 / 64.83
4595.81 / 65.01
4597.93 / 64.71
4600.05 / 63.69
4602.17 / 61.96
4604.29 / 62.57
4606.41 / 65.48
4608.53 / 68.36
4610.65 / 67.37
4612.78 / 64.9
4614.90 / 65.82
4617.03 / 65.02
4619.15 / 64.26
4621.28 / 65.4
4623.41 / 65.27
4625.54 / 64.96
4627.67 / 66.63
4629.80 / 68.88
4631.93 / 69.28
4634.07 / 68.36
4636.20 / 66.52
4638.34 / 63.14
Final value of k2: 1.29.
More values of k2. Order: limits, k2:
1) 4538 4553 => 1.24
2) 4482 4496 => 1.20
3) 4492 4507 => 1.26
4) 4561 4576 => 1.31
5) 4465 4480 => 1.22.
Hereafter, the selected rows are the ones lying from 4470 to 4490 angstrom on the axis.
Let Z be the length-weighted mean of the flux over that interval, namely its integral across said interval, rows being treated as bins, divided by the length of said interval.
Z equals 60.8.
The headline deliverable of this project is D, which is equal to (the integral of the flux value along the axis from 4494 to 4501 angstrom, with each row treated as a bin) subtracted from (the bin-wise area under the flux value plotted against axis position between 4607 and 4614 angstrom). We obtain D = 46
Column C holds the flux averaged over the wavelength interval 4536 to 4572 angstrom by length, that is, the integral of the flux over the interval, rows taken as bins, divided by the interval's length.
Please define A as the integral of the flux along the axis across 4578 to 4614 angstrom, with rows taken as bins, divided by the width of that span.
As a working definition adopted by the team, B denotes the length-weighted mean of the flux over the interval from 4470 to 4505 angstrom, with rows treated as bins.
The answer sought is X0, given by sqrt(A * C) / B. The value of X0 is 1.04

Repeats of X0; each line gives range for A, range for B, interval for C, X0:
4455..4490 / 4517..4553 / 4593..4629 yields 1.01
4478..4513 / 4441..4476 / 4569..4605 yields 1.13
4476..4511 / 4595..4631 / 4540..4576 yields 0.97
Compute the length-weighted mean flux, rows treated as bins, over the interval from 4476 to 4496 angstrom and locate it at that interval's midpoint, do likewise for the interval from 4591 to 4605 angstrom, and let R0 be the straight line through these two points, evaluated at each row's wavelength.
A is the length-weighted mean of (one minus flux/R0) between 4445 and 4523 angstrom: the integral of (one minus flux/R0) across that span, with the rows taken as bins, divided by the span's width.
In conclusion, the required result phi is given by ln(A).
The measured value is -6.2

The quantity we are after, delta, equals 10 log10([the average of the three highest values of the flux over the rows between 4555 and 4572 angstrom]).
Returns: 18.3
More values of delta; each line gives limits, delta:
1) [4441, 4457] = 17.8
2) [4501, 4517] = 18.3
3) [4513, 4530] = 18.3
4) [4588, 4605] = 18.2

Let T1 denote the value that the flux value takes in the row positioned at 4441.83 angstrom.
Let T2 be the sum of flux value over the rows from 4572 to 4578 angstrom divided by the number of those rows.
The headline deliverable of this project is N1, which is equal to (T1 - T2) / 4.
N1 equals -2.9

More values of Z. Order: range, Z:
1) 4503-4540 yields 62.4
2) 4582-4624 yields 64.6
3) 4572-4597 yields 64.3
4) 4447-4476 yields 55.9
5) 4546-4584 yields 64.0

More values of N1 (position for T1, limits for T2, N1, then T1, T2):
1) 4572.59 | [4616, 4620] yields -0.1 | 64.16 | 64.6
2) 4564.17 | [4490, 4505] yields 0.5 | 63.82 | 61.9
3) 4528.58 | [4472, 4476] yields -2.2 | 53.19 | 62.0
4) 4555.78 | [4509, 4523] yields -0.9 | 62.18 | 65.6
